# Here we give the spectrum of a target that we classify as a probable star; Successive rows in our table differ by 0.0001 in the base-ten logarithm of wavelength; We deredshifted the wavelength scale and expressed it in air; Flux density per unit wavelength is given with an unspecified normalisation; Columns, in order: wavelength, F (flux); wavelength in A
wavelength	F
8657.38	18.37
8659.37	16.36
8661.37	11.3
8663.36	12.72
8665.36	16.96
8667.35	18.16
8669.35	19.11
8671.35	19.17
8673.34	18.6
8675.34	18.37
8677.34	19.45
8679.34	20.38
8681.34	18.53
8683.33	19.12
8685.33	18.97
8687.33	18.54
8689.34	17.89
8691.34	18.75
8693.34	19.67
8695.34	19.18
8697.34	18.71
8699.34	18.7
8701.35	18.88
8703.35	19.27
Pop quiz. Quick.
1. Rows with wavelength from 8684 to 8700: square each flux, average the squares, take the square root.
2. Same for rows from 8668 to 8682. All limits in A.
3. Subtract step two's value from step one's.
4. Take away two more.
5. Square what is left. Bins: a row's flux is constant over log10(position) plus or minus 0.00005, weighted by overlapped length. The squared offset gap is 5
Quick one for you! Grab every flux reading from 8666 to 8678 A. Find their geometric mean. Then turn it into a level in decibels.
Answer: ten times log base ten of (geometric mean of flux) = 12.7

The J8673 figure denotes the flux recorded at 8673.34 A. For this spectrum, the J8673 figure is 18.6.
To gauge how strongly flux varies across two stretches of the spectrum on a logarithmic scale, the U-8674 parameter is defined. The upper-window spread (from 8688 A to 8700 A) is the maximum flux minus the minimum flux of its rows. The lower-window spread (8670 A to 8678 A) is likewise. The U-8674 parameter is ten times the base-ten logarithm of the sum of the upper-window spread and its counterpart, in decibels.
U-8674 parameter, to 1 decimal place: 4.6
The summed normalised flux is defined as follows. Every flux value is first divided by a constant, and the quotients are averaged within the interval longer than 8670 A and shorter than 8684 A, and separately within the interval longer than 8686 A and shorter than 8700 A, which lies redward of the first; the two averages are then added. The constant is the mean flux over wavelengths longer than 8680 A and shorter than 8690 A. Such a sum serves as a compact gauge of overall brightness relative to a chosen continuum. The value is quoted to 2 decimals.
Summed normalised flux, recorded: 2.03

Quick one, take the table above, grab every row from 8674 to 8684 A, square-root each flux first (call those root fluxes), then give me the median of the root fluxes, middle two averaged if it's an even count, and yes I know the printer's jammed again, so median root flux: 4.37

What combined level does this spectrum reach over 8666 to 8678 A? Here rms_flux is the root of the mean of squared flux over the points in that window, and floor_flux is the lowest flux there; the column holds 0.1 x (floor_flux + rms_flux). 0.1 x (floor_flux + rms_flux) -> 3.698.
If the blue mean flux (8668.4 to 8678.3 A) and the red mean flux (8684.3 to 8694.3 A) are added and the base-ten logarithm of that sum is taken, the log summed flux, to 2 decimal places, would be 1.58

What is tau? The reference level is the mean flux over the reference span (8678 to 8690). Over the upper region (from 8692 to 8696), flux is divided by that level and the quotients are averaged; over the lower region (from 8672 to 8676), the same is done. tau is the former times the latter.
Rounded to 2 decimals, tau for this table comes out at 1.00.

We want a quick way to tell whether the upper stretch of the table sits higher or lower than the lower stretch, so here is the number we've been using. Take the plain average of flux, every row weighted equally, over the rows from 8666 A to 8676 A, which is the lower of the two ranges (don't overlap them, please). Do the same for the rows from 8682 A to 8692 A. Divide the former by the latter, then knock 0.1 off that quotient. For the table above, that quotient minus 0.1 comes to 0.90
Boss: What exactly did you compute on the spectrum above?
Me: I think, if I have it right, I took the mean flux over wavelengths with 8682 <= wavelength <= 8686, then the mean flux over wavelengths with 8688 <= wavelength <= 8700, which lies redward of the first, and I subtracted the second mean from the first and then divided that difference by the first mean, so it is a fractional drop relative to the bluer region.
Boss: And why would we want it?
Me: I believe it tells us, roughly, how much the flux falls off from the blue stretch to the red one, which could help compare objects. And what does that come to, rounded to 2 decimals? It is 0.01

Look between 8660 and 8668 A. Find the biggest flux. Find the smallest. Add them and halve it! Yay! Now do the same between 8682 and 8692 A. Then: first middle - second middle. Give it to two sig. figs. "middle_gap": -3.8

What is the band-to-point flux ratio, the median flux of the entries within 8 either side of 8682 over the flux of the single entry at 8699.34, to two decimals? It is 1.00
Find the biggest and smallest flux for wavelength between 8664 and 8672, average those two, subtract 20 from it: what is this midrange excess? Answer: -1.9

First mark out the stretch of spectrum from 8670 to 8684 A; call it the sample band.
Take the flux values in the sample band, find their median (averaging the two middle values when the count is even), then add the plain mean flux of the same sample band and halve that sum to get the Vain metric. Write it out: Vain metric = 19.1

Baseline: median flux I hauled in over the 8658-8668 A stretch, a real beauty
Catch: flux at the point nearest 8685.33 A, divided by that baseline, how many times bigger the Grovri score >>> 1.16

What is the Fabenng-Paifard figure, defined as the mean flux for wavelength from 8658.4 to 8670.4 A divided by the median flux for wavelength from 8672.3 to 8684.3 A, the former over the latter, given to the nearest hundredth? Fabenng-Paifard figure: 0.84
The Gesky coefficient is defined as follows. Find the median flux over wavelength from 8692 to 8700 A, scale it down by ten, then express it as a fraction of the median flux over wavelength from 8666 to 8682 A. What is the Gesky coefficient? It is 0.100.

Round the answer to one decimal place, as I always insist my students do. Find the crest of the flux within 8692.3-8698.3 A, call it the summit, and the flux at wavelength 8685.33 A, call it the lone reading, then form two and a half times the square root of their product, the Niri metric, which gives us 48.3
